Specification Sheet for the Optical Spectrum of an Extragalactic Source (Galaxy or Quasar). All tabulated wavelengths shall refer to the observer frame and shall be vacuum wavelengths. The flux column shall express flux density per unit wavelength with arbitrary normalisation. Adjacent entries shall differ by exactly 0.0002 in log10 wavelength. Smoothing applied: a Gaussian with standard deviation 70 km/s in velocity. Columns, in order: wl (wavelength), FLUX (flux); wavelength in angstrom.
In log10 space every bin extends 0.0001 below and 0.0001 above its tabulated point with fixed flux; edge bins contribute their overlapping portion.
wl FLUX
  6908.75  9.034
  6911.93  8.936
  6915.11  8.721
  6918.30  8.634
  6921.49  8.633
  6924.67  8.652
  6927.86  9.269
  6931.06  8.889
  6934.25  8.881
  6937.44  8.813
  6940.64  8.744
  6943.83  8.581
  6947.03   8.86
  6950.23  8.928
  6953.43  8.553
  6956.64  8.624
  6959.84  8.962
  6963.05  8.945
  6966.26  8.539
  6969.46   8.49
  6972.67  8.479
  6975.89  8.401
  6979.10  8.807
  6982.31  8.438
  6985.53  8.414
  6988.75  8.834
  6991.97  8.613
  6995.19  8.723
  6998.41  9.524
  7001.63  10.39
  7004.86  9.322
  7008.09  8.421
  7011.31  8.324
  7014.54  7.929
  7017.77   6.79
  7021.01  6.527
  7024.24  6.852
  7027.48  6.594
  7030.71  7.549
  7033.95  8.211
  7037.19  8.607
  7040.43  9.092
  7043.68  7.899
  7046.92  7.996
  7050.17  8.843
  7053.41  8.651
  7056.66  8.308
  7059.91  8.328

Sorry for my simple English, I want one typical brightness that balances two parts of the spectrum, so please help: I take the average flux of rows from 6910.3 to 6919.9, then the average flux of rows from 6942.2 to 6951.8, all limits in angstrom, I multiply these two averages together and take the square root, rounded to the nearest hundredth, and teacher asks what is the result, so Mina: 8.78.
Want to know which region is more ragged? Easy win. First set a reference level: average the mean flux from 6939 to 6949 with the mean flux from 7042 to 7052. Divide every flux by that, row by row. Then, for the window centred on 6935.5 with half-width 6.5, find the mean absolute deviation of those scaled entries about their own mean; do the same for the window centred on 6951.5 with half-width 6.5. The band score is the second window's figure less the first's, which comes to 0.012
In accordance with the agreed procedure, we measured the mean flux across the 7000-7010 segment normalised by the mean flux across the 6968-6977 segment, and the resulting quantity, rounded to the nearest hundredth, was 1.11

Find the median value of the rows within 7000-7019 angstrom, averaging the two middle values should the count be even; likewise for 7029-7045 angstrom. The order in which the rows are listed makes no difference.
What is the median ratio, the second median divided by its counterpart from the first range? 0.98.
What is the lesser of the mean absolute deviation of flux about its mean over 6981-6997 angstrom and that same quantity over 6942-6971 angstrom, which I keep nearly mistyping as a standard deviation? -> 0.143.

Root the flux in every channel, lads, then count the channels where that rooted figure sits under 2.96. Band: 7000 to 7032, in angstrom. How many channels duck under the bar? 8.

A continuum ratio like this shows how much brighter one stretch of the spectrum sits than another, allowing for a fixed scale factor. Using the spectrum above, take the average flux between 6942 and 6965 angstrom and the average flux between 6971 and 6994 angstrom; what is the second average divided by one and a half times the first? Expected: 0.651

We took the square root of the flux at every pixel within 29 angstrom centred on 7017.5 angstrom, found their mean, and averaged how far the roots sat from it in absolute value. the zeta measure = 0.15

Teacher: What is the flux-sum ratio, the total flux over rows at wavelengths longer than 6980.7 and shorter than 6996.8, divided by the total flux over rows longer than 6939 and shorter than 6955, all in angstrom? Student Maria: 0.99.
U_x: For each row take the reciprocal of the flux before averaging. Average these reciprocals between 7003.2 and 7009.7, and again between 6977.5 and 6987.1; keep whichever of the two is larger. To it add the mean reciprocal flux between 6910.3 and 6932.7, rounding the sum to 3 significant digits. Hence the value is 0.230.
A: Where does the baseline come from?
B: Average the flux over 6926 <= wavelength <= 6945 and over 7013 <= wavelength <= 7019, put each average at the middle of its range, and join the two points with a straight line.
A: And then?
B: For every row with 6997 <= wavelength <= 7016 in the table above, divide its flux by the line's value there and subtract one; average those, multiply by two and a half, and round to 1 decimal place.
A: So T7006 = 0.5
